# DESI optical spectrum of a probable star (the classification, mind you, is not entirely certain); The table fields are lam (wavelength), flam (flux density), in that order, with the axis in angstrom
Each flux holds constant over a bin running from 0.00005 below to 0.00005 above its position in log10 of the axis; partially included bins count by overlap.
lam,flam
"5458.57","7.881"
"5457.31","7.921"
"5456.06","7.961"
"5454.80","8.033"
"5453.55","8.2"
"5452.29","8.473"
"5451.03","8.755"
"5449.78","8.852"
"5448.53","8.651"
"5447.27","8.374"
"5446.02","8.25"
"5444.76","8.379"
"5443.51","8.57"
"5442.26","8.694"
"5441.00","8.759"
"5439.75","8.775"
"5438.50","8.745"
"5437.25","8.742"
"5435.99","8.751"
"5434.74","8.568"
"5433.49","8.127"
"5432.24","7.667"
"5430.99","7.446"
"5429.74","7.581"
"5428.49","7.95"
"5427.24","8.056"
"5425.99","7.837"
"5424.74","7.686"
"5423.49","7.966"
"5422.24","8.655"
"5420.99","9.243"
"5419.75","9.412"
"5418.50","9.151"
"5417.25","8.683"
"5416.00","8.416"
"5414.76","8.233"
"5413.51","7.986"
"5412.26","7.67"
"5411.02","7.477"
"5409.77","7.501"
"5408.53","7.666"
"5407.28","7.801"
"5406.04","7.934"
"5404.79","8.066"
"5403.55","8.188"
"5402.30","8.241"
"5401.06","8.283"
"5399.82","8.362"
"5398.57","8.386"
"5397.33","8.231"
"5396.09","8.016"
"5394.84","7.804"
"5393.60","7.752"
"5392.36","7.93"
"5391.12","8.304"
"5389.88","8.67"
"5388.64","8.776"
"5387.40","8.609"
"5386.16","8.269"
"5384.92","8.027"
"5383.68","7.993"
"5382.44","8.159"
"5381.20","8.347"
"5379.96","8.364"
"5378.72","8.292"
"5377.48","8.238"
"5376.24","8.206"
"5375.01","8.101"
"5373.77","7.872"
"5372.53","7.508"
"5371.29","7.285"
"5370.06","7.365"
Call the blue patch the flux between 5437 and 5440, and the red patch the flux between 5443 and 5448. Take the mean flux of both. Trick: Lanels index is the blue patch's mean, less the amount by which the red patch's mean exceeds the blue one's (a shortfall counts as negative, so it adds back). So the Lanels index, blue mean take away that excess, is 9.1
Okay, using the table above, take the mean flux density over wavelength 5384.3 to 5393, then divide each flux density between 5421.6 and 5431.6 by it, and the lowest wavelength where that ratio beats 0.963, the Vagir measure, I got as 5422.24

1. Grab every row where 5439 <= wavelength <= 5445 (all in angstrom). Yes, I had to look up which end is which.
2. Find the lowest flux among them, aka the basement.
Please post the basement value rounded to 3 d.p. 8.379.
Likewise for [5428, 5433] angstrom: 7.446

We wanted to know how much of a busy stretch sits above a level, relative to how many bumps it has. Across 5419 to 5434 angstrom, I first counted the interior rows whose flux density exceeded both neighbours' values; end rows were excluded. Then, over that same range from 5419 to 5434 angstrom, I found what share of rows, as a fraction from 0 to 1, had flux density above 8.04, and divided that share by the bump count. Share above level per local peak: 0.42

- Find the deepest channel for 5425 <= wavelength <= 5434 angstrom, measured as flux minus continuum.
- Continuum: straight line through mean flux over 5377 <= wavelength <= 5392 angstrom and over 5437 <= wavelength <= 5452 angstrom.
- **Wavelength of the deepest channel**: 5430.99 angstrom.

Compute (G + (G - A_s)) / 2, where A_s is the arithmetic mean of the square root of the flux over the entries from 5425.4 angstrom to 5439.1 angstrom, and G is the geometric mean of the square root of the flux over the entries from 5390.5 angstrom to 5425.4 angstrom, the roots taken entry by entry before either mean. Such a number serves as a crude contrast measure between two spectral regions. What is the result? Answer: 1.43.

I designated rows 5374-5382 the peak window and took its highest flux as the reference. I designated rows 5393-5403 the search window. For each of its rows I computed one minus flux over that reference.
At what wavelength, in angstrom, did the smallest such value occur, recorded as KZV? 5398.57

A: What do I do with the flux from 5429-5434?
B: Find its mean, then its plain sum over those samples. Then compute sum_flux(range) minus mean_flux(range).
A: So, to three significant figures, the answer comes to 23.1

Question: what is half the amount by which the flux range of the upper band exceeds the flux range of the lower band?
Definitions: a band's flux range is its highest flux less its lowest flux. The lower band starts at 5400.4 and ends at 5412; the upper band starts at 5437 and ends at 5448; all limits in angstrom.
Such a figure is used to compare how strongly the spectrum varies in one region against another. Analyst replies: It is -0.14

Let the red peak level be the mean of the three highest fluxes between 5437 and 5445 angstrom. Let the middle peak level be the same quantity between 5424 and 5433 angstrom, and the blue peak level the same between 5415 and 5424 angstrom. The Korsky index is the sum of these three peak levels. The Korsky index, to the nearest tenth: 26.0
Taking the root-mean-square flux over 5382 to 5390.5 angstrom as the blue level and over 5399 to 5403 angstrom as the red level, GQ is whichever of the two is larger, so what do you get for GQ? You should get 8.36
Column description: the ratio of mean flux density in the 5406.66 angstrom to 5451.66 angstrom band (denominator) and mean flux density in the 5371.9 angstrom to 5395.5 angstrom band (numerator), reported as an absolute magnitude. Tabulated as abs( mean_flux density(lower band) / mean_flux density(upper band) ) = 0.983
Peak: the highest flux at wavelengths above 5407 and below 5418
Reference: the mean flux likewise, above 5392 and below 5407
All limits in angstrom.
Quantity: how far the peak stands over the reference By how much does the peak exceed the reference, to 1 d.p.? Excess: 0.6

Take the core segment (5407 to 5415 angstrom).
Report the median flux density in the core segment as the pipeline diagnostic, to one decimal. 7.7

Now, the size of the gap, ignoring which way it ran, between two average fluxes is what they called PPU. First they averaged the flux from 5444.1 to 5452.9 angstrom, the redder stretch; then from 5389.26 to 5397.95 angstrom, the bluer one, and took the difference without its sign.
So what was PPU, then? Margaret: 0.43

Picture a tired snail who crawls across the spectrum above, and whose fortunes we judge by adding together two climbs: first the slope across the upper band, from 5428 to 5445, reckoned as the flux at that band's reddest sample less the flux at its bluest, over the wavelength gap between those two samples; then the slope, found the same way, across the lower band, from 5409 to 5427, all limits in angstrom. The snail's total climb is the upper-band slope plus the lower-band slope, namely 0.05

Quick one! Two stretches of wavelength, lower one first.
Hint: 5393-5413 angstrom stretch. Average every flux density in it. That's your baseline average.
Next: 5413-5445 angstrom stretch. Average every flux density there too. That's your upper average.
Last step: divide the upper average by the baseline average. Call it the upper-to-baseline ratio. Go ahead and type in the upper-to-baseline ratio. 1.05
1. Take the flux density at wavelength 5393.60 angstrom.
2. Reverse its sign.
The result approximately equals -7.8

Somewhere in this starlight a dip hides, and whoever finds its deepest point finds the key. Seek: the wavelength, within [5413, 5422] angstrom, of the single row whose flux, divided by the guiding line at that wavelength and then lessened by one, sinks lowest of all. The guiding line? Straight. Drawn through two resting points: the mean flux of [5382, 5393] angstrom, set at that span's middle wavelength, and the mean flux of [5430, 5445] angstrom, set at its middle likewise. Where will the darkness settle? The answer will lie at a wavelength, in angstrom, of 5413.51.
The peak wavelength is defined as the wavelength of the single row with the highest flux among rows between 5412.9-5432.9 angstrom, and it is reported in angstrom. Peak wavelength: 5419.75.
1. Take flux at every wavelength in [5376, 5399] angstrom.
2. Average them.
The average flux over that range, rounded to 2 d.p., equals 8.23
